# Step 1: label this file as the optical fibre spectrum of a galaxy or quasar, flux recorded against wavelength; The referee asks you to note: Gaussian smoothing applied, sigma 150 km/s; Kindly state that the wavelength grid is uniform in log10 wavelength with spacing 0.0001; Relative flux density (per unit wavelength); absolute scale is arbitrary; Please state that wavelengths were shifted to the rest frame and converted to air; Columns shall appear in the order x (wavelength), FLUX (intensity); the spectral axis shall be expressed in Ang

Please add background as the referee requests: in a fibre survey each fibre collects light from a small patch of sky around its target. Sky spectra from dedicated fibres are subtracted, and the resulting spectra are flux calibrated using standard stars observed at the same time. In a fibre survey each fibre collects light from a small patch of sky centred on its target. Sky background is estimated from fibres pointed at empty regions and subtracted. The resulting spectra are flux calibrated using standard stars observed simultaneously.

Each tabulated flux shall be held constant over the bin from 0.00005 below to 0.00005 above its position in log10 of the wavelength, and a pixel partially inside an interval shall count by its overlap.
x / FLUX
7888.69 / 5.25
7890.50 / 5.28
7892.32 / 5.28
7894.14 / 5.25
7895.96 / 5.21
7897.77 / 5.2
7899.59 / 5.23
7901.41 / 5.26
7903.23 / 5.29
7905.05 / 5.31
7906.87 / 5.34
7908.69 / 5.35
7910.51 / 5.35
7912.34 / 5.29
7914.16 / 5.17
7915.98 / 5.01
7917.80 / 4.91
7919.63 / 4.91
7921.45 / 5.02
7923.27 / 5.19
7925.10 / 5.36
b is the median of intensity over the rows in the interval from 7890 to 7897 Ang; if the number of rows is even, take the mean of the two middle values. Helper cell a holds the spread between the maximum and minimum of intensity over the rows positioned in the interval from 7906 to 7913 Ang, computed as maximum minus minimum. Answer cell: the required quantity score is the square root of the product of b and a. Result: 0.56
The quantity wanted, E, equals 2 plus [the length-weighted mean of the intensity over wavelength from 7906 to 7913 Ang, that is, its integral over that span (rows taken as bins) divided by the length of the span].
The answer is 7.33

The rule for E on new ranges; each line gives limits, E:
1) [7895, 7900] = 7.22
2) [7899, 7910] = 7.30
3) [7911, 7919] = 7.10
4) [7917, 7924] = 7.01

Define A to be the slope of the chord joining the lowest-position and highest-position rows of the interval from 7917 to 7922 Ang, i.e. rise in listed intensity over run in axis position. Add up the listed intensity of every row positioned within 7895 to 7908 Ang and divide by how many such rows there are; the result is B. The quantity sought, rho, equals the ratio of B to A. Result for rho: 175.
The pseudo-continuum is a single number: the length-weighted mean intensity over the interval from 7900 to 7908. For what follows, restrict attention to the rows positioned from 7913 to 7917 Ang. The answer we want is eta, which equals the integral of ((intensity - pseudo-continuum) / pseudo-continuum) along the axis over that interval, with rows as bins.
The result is -0.15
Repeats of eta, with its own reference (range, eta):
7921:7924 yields -0.10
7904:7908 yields 0.02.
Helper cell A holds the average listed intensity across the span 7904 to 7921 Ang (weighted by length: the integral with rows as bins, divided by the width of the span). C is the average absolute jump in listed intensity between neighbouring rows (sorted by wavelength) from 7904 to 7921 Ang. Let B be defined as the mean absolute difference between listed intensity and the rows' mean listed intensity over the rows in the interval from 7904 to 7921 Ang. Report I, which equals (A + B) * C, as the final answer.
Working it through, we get 0.32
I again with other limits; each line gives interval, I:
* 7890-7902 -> 0.12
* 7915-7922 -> 0.35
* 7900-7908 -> 0.14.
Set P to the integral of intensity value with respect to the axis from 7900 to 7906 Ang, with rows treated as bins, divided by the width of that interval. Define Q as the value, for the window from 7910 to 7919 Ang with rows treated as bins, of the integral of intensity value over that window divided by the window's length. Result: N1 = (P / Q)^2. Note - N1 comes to 1.06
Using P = 5.28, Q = 5.13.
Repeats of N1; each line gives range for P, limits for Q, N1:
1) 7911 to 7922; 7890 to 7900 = 0.93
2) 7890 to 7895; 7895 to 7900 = 1.02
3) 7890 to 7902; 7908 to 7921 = 1.04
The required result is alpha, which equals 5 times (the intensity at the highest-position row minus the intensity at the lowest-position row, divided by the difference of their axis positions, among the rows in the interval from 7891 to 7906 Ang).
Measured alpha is 0.01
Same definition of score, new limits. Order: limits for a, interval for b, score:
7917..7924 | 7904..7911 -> 1.22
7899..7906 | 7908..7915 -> 0.65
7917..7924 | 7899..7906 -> 1.22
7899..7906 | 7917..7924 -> 0.63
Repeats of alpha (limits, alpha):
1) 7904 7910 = 0.05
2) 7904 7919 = -0.16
